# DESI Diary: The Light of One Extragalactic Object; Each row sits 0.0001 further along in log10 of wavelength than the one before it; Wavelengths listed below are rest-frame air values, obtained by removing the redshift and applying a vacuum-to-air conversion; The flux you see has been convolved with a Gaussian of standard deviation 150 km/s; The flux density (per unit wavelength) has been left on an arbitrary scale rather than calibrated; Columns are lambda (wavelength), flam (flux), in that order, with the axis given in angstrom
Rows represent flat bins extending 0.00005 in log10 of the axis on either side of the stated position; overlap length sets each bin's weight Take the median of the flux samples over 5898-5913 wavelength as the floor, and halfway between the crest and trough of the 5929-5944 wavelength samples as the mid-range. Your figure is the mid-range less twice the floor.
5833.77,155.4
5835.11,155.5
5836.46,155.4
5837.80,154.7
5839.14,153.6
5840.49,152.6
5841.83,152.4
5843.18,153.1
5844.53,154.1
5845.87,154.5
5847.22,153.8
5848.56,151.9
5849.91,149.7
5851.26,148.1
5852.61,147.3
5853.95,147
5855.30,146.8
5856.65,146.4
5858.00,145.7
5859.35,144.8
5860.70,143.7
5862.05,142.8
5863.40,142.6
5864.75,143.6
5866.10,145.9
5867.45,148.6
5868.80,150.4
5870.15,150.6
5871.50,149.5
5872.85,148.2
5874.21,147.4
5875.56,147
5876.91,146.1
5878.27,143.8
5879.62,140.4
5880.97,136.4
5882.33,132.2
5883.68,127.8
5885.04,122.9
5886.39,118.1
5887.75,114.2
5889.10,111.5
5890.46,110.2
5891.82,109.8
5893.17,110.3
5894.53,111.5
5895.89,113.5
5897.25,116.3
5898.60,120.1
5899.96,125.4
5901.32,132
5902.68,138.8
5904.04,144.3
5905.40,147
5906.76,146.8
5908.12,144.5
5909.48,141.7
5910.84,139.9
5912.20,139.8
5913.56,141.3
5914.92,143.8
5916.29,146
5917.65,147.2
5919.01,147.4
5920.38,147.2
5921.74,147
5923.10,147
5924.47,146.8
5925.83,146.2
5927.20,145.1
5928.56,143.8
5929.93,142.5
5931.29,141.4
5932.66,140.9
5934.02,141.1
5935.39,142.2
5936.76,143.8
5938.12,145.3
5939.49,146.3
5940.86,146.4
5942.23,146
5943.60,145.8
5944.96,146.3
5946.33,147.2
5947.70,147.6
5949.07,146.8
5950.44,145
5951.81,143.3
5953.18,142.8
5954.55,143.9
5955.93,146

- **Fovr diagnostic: -136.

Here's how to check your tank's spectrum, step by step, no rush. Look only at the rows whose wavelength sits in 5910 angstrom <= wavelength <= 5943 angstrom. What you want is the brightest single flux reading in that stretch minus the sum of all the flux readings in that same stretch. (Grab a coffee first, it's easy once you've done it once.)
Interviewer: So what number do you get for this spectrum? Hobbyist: -3317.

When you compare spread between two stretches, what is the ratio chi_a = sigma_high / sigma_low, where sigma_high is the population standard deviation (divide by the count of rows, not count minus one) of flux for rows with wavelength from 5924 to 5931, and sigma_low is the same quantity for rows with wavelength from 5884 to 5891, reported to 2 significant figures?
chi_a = 0.34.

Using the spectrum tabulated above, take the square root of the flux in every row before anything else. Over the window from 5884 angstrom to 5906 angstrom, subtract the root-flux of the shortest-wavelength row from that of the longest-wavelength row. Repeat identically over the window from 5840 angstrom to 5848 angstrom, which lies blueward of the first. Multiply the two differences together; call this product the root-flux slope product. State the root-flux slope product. 0.050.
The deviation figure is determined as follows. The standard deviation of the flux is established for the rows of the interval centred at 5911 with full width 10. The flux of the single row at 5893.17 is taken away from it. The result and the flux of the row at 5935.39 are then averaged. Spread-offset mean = 17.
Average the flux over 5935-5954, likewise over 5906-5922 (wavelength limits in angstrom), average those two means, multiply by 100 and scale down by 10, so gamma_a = 1449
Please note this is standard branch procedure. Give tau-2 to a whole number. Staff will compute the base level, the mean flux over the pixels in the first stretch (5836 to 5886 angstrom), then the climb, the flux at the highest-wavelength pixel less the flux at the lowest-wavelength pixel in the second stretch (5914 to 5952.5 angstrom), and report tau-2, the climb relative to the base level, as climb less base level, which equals -147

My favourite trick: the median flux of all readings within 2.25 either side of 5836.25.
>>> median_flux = 155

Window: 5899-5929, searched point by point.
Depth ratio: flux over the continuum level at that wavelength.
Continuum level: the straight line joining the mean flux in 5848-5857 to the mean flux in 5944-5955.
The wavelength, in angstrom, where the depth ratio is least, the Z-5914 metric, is 5899.96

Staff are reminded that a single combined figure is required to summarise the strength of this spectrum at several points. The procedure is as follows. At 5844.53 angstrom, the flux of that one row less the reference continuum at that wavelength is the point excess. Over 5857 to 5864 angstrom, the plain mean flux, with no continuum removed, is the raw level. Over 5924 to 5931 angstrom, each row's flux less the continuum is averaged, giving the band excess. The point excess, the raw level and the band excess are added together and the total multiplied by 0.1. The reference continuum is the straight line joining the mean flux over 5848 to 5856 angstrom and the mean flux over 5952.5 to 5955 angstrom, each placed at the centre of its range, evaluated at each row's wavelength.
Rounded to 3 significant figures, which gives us 14.9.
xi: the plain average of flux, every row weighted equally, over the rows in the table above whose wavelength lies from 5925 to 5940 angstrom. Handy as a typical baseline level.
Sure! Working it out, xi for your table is 144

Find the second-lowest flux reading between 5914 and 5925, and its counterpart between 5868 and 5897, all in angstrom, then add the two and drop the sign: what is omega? 256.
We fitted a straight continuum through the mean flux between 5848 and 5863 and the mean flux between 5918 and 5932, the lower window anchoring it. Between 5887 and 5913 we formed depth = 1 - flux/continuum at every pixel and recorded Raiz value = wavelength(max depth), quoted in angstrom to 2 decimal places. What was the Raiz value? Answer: 5891.82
